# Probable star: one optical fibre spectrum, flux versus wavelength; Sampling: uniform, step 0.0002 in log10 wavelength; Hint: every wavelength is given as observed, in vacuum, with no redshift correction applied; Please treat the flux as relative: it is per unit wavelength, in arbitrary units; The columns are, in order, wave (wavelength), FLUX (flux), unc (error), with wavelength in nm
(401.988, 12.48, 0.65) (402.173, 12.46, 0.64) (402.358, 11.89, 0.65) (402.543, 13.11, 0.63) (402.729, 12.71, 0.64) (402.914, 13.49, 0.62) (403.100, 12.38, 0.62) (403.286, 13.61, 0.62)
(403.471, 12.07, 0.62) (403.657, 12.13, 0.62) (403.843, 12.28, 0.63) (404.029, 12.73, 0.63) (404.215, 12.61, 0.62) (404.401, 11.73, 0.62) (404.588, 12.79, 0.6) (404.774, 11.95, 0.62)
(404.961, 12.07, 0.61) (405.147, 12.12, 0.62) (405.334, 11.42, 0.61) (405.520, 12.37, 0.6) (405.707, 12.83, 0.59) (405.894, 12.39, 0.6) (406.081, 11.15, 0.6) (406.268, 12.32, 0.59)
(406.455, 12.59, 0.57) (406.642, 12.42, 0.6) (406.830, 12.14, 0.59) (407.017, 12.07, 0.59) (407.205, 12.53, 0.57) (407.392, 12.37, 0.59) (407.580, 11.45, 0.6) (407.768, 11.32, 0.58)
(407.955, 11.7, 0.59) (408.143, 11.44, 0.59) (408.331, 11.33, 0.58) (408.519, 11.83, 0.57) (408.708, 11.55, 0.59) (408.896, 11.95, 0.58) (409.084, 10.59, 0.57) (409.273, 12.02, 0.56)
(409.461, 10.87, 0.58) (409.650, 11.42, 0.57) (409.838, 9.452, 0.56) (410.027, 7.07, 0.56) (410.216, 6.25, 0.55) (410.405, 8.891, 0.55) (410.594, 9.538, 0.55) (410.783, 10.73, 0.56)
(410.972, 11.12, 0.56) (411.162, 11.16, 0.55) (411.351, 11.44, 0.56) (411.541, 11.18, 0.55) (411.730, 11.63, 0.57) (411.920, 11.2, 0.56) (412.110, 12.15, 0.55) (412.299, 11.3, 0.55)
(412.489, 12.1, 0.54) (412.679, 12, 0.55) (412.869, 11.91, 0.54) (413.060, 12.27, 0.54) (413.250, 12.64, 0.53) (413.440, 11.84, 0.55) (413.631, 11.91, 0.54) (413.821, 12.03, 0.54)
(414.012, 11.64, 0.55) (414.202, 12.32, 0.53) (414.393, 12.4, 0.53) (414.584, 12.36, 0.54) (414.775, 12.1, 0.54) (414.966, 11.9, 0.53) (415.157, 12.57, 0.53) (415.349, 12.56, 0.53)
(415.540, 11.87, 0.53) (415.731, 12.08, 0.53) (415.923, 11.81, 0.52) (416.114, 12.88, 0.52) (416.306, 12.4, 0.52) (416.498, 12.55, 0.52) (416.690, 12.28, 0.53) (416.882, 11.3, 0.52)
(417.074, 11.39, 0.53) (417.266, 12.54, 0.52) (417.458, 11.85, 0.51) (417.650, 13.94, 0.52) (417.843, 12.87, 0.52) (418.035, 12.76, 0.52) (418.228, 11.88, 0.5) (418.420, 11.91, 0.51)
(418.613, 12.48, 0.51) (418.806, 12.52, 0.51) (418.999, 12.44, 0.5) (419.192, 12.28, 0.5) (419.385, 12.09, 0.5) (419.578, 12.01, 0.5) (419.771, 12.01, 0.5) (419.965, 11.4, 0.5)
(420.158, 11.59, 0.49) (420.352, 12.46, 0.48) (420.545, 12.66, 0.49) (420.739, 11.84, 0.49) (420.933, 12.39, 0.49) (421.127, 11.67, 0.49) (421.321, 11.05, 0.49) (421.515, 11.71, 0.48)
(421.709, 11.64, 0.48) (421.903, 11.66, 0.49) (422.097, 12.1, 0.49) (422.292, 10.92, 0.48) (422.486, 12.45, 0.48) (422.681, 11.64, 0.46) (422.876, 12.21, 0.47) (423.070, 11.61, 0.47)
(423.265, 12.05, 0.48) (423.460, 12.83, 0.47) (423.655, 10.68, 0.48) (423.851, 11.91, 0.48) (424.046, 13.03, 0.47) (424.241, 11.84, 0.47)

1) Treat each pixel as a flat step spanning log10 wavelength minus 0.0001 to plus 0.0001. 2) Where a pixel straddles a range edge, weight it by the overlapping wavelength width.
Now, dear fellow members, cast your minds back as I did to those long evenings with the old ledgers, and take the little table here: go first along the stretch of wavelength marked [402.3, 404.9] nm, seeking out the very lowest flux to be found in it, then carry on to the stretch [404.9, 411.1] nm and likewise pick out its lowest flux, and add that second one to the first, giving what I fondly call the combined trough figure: 18.0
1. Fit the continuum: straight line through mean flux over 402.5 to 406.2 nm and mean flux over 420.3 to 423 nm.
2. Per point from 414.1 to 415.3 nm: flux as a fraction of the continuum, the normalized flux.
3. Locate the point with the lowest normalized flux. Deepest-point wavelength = 414.966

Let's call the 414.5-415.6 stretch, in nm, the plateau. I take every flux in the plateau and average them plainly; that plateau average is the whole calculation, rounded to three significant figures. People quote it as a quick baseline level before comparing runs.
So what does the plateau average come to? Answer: 12.2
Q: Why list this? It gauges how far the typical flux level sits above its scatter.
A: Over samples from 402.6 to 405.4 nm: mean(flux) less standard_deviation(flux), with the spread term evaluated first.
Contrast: 11.8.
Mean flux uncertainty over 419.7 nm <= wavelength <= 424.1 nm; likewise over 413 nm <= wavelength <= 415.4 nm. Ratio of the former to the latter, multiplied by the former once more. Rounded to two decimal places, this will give 0.43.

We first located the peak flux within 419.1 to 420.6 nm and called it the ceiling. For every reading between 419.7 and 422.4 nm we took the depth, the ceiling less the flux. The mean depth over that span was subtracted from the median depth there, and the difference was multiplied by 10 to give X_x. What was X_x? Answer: 1.0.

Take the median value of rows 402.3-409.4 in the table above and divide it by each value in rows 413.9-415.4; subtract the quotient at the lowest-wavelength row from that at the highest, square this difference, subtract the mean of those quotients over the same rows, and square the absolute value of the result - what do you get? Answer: 0.97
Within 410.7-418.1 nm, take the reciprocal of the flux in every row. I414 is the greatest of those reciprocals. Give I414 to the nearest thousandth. 0.093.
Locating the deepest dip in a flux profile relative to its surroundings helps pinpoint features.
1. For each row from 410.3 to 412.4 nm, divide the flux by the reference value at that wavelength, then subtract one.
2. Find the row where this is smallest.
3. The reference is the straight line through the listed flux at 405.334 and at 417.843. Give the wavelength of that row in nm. 410.405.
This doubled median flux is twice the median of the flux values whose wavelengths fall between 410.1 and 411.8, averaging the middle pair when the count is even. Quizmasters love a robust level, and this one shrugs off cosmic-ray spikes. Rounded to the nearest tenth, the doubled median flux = 22.2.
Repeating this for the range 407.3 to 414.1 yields 22.9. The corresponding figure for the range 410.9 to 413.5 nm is 23.5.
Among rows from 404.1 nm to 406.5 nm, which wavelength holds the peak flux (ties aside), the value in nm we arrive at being 405.707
